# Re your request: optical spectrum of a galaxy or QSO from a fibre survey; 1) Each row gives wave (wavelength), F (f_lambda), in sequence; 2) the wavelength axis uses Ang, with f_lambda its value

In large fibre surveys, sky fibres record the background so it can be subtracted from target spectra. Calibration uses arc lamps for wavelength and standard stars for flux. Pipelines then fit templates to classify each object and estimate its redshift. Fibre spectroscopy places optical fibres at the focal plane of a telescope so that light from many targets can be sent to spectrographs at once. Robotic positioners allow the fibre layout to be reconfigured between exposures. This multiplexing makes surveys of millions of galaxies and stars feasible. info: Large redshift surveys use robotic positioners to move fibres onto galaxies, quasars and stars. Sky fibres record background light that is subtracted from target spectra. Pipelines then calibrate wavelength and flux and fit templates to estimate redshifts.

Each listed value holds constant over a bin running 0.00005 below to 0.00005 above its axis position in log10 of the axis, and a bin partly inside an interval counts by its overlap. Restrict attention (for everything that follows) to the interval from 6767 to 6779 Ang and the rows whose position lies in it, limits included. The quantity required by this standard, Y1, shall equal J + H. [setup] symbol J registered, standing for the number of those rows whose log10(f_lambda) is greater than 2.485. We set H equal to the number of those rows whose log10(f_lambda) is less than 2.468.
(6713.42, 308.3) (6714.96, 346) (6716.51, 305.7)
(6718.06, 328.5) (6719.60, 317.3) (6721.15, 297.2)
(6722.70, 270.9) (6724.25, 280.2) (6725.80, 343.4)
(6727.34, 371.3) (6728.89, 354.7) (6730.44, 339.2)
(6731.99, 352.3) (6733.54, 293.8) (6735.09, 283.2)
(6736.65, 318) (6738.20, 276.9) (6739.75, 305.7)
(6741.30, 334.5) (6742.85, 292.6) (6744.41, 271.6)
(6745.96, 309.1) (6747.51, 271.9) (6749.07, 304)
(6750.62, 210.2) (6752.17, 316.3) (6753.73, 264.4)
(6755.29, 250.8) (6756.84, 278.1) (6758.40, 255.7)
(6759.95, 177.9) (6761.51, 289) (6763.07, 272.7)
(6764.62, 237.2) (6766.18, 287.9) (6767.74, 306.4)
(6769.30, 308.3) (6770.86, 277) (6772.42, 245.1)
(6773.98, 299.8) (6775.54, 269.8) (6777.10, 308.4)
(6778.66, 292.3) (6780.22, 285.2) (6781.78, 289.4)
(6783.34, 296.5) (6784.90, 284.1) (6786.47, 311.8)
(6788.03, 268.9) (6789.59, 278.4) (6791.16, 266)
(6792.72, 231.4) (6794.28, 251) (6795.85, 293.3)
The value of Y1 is 7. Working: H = 4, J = 3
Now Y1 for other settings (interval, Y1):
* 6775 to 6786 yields 6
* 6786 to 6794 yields 5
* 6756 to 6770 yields 9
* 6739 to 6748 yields 6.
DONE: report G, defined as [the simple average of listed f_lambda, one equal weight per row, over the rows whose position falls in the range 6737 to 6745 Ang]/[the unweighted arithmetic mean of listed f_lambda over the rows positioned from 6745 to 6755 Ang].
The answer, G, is 1.06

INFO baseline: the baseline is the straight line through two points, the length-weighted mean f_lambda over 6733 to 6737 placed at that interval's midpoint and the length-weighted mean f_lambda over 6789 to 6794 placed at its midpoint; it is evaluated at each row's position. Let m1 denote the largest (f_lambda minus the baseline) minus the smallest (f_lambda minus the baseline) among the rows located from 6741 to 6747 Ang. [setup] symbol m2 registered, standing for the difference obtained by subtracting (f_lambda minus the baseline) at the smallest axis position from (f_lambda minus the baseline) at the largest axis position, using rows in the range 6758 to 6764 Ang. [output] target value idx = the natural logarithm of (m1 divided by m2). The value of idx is 1.10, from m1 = 61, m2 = 20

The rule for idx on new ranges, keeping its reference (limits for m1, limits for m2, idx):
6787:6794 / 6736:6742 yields 0.82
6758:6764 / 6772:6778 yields 0.52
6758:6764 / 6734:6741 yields 1.47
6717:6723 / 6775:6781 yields 1.07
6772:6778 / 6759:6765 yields 0.06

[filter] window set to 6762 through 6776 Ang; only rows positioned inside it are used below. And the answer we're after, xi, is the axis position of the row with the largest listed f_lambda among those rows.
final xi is 6769.30 Ang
